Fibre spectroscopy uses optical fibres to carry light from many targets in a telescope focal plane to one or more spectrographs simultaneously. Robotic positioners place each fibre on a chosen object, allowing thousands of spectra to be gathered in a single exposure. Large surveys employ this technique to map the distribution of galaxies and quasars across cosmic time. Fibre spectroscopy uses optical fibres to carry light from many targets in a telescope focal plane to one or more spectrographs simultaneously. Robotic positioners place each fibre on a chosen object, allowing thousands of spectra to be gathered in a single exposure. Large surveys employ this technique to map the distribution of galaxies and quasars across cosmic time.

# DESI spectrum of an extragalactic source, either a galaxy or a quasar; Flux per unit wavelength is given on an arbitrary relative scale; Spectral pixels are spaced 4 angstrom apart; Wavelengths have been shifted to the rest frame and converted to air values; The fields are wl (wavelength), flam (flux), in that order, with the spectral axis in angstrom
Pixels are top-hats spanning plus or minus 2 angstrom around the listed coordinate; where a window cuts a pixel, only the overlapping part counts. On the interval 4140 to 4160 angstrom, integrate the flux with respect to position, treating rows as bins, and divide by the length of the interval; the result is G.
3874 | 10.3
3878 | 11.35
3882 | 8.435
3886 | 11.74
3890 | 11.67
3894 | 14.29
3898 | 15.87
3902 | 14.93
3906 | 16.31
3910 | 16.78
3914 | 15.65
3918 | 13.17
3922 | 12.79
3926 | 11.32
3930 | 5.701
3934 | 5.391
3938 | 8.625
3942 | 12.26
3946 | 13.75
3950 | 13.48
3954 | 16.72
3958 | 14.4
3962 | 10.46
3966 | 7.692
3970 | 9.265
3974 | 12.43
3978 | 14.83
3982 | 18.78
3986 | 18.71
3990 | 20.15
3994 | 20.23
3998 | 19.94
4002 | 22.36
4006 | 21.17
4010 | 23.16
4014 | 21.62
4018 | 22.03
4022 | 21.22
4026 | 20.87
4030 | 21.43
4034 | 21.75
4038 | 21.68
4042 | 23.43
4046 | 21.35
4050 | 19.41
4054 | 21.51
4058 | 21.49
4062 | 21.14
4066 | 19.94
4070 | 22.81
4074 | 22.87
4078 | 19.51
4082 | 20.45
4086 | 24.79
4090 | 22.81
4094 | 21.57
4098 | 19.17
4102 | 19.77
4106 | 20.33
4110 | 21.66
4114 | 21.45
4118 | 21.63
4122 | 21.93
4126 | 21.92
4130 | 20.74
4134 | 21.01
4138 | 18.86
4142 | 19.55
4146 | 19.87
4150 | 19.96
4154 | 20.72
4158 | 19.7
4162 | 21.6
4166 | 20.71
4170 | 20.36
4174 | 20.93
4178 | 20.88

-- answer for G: 20.0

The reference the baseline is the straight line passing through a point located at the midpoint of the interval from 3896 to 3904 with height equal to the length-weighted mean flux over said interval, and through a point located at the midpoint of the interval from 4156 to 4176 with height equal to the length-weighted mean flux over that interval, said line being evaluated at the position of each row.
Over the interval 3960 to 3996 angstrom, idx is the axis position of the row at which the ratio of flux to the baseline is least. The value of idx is 3966 angstrom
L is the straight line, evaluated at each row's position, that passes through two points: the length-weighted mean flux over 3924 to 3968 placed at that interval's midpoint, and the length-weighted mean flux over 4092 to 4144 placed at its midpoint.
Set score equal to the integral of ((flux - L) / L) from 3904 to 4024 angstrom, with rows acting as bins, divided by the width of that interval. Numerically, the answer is 0.28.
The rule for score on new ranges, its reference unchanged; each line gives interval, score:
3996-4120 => 0.26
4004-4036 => 0.43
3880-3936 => 0.45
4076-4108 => 0.09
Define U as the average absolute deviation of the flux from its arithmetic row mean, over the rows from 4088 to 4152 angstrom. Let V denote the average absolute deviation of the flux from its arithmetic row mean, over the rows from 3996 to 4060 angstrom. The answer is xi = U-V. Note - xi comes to 0.3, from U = 0.98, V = 0.7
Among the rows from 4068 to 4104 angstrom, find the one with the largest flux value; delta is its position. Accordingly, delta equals 4086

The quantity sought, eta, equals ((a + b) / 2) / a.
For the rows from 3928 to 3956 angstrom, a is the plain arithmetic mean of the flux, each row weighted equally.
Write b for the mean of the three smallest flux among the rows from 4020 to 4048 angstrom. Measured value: 1.47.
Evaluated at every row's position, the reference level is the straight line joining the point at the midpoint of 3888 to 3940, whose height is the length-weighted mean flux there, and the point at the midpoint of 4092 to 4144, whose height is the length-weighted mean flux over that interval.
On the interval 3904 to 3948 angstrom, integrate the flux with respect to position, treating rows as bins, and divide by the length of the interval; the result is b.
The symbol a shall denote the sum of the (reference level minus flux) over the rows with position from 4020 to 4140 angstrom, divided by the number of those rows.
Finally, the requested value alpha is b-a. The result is 14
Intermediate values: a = -2.1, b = 12.0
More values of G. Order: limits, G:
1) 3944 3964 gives 13.8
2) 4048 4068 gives 20.7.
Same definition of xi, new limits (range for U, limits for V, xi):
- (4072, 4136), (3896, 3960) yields -1.6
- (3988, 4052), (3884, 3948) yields -1.8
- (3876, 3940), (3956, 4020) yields -1.5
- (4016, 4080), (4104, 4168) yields 0.0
